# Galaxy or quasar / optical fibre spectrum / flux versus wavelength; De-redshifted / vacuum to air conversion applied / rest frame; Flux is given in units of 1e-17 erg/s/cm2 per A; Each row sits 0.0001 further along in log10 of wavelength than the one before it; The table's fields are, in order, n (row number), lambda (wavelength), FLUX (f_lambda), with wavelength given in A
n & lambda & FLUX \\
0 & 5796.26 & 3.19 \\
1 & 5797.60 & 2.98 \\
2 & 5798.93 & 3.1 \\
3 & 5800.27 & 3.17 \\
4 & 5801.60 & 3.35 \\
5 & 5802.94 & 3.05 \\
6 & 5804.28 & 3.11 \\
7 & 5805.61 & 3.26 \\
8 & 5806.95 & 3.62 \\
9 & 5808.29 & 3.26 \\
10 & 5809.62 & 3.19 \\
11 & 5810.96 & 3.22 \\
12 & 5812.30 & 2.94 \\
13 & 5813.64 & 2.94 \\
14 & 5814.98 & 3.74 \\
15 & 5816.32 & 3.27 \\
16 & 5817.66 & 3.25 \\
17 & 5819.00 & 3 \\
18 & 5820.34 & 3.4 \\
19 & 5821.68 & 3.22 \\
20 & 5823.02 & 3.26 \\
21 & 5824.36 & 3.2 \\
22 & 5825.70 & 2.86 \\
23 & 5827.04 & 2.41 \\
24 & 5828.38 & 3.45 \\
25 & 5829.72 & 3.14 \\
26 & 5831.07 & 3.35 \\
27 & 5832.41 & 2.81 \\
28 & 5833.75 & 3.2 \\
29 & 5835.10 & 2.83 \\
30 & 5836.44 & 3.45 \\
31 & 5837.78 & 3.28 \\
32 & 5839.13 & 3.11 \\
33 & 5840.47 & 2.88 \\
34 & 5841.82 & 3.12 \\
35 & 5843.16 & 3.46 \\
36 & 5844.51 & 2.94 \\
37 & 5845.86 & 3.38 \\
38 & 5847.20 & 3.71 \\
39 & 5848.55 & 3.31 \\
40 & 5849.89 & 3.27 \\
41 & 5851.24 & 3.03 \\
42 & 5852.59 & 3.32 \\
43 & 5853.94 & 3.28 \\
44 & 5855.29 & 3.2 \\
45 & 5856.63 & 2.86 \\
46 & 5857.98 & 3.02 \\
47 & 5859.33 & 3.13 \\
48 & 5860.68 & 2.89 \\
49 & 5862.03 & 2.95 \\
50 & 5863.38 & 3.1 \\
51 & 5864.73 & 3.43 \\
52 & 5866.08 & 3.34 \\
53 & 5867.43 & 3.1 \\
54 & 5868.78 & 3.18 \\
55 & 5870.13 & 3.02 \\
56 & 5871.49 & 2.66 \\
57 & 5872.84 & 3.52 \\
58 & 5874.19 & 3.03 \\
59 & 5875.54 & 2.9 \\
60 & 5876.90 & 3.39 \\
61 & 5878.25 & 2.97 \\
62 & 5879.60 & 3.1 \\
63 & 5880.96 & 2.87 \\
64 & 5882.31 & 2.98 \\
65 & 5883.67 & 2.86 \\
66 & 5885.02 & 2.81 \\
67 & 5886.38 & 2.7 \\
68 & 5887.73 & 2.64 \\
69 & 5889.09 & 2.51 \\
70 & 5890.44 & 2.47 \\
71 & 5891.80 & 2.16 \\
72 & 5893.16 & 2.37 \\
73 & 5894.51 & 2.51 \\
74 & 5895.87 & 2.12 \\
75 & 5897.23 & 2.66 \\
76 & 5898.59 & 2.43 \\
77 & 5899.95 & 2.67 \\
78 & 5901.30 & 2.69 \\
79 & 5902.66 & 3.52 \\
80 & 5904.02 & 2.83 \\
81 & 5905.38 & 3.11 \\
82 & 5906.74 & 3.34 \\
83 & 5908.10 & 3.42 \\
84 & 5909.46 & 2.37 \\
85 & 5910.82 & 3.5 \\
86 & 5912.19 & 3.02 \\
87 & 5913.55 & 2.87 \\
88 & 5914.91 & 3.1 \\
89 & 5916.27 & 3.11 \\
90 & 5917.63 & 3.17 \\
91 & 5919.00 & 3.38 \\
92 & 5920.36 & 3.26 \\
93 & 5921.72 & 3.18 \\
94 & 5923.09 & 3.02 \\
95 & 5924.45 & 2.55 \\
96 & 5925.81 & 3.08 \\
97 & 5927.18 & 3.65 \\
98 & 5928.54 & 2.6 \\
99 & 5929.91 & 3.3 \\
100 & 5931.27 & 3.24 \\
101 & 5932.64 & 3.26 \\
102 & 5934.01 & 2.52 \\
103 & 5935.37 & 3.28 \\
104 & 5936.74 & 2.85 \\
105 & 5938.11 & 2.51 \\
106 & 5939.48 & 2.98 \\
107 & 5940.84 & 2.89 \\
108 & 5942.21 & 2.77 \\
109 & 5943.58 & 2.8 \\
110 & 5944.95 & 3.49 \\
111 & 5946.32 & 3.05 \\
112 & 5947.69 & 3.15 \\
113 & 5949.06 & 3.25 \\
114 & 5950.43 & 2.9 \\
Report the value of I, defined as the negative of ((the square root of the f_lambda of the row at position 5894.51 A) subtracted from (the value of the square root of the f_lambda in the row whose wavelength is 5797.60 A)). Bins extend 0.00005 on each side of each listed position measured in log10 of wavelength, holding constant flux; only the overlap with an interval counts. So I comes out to -0.14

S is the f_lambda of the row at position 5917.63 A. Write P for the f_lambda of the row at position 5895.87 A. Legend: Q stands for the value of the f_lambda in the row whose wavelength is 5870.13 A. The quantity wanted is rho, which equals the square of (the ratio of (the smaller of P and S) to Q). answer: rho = 0.5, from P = 2.12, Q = 3.02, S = 3.17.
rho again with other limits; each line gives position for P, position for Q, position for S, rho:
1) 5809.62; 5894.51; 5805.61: 1.6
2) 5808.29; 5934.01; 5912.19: 1.4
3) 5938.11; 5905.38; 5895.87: 0.5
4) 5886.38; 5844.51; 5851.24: 0.8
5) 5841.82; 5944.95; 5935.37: 0.8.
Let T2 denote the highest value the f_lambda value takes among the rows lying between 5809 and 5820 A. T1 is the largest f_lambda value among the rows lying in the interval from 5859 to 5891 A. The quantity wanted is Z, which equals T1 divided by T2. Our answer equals 0.94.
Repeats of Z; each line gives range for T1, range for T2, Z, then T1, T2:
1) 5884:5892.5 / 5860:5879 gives 0.80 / 2.81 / 3.52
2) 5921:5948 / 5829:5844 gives 1.05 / 3.65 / 3.46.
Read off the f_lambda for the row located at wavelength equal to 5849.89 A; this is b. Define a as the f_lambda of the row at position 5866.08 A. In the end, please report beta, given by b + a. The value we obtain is 6.61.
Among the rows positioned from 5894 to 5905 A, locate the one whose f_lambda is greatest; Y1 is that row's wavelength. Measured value 5902.66 A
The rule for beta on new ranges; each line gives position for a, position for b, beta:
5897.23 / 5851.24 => 5.69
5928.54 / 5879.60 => 5.70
